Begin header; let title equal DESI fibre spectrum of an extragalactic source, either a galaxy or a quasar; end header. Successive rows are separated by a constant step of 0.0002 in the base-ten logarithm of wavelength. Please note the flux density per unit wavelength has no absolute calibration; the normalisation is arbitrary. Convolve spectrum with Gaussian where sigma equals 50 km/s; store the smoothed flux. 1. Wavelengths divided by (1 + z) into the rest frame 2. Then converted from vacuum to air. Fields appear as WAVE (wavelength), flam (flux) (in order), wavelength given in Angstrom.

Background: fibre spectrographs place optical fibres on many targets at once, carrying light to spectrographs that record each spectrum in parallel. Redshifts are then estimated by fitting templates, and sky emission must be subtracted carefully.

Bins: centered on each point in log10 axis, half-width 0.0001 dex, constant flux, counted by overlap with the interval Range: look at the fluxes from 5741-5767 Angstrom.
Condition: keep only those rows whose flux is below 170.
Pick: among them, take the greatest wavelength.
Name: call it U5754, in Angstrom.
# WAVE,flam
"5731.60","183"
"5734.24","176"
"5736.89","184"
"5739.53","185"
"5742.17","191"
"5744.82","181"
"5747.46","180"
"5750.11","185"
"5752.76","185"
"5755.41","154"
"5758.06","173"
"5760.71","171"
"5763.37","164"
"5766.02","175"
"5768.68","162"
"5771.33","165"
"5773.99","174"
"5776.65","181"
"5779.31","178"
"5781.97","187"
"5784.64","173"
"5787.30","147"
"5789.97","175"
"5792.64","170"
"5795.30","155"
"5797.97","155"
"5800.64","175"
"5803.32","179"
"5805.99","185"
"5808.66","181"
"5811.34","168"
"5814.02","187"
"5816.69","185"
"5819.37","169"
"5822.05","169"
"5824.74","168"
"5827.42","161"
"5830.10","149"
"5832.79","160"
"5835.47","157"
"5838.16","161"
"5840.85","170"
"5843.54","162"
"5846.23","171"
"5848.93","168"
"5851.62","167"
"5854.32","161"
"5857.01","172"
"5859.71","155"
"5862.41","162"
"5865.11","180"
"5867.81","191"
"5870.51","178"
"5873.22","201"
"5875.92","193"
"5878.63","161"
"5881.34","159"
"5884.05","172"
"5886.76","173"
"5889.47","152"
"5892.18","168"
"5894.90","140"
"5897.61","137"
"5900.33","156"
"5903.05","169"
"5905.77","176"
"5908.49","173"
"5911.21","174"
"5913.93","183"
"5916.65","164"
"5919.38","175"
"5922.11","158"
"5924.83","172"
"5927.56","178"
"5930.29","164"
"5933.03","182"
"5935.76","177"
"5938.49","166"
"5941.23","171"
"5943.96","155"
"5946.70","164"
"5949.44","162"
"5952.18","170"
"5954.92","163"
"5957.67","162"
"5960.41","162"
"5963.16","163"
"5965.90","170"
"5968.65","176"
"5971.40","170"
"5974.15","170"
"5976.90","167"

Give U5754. 5763.37 Angstrom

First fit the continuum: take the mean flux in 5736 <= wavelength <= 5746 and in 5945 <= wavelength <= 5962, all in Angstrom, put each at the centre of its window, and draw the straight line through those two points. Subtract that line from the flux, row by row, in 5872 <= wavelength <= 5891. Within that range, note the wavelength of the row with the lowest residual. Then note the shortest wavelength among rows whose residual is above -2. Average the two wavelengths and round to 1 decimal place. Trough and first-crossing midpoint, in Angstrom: 5881.3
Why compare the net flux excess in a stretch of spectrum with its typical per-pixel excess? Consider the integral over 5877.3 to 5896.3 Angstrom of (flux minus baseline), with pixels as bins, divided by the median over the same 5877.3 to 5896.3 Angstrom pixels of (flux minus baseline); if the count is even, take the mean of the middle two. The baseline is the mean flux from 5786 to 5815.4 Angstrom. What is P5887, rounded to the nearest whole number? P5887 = 20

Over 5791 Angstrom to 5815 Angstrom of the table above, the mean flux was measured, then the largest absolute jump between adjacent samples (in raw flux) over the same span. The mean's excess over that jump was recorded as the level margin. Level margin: 153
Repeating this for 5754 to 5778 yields 150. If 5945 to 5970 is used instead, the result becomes 158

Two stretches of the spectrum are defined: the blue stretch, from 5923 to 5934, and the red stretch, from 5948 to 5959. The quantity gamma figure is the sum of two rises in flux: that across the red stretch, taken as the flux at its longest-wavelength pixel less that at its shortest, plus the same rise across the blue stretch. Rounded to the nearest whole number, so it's 10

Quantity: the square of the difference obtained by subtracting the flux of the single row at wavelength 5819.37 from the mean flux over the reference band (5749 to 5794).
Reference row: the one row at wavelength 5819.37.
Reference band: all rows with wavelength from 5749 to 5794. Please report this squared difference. 7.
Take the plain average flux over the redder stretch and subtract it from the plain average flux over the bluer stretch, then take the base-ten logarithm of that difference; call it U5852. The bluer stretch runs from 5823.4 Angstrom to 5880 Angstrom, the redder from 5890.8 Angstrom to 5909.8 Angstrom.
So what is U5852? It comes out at 0.96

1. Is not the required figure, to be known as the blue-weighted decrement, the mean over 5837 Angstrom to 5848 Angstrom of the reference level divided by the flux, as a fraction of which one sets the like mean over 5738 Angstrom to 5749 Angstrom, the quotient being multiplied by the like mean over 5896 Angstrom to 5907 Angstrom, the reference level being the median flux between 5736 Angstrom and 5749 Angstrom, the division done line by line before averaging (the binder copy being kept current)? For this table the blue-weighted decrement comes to 1.05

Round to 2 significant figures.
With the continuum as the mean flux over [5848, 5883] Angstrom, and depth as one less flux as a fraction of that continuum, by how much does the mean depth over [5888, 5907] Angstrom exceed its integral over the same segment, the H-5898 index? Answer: -1.7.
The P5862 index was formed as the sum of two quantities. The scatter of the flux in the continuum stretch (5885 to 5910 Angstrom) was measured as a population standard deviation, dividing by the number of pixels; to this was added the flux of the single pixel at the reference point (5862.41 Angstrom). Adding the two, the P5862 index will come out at 176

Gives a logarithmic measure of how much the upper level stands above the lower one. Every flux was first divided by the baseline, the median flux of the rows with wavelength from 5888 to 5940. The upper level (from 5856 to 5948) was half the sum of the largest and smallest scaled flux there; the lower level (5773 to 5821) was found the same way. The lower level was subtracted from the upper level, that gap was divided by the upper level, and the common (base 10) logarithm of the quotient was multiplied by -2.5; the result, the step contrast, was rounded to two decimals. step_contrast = 4.82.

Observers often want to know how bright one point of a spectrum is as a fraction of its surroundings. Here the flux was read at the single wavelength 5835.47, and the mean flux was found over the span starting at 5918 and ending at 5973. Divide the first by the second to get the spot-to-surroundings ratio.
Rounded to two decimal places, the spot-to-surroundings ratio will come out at 0.93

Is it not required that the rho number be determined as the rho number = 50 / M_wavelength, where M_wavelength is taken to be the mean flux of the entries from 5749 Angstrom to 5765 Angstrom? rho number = 0.291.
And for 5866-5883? 0.277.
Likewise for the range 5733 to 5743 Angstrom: 0.272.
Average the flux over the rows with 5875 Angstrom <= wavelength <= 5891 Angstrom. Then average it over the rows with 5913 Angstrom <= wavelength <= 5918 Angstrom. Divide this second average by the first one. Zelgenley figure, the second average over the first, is 1.03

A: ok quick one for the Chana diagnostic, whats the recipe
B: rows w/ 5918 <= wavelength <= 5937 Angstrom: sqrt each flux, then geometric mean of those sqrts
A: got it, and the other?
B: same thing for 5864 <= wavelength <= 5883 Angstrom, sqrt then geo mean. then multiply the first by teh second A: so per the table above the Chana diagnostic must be 176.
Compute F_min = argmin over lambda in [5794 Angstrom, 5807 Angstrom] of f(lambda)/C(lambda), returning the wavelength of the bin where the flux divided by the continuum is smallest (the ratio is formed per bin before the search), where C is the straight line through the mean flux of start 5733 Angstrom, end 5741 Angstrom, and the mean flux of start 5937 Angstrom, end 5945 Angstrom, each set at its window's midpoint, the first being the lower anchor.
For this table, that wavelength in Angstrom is 5795.30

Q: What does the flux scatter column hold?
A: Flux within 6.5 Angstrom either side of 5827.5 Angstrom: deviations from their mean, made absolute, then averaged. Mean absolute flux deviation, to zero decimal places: 6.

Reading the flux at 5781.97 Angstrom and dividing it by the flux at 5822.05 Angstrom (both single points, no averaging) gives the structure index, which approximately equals 1.11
